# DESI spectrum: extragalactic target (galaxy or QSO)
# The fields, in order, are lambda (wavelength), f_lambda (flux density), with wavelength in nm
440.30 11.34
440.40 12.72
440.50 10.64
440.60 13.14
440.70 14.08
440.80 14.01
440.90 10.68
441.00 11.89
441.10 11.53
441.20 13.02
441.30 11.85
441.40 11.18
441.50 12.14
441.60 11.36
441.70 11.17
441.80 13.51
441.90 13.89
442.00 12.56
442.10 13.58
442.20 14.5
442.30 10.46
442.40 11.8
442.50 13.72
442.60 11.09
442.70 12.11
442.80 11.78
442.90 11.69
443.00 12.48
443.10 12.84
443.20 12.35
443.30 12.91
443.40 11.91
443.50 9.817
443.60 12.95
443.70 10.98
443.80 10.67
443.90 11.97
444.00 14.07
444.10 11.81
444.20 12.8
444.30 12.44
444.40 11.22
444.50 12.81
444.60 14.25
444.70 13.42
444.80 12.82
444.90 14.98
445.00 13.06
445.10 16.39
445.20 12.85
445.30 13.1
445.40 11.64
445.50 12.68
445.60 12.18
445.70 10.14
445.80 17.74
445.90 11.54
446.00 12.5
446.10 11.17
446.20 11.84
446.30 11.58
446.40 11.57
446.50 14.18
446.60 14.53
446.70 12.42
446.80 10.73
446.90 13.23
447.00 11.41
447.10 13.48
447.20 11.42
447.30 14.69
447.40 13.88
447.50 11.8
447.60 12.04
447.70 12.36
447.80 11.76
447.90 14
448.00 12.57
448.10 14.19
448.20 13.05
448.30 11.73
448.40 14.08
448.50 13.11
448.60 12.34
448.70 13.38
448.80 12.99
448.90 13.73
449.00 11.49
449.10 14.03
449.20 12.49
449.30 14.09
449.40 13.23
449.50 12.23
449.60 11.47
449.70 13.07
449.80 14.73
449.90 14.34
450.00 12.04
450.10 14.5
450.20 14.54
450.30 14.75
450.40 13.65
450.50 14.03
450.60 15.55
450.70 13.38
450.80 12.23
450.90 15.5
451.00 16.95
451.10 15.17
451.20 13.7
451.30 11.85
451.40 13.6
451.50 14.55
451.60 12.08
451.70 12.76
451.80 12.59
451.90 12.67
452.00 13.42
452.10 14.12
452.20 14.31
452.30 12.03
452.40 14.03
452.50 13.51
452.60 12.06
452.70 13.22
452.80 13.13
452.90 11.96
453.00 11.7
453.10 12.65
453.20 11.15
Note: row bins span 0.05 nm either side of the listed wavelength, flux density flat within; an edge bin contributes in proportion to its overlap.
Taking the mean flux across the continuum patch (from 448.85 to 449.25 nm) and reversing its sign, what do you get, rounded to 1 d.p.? -12.9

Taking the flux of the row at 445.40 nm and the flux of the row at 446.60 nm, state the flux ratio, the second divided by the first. 1.25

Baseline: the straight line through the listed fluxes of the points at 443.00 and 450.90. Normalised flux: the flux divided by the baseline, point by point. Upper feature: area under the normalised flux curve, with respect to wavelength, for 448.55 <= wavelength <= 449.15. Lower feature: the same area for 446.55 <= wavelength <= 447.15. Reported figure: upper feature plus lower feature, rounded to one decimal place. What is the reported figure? 1.1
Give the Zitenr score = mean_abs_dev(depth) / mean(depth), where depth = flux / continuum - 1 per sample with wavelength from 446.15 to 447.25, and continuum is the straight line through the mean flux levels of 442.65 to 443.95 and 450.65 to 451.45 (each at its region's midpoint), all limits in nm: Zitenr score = -2.4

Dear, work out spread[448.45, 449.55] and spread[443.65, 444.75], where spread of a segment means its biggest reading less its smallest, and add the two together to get 6.2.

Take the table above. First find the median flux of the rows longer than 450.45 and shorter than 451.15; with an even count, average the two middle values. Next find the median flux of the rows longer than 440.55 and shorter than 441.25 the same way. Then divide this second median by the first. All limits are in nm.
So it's 0.86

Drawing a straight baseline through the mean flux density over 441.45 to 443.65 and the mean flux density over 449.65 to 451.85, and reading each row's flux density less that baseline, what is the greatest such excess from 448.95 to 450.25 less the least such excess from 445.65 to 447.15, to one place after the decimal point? 3.8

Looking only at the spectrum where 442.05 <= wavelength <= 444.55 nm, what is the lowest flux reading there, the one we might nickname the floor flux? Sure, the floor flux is 9.817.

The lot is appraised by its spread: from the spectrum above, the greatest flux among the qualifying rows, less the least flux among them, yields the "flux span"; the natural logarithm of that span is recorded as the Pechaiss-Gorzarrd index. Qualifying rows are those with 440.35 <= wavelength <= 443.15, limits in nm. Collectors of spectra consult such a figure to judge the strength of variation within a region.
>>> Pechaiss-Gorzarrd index 1.40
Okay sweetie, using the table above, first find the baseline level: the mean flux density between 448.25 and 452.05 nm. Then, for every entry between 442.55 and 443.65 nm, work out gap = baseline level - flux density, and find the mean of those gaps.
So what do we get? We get 1.5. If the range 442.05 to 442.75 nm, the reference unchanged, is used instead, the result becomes 1.0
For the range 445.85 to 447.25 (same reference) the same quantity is 1.2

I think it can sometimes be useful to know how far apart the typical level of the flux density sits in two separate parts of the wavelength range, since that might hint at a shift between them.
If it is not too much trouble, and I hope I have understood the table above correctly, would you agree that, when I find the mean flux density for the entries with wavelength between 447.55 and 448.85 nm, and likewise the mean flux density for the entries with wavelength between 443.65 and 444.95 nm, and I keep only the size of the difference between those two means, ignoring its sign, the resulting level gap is 0.26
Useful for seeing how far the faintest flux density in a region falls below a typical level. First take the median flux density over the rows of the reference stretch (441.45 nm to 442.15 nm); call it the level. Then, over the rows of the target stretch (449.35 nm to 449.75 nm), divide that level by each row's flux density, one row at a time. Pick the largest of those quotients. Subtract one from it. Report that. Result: 0.095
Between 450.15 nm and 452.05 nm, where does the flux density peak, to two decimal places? 451.00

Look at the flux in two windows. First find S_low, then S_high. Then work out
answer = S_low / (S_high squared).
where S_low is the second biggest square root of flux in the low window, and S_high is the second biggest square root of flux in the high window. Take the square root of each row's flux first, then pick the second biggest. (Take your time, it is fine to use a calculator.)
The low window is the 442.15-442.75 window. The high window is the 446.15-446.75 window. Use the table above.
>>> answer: 0.261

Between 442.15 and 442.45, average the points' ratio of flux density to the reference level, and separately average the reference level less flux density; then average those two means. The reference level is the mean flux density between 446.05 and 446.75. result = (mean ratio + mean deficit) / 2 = 0.6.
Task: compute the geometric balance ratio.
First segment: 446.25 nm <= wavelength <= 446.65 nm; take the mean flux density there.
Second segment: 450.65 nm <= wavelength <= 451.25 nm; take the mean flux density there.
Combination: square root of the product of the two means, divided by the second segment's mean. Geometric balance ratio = 0.95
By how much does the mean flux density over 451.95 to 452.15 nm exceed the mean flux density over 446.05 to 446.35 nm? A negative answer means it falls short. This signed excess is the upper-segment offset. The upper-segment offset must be 2.2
